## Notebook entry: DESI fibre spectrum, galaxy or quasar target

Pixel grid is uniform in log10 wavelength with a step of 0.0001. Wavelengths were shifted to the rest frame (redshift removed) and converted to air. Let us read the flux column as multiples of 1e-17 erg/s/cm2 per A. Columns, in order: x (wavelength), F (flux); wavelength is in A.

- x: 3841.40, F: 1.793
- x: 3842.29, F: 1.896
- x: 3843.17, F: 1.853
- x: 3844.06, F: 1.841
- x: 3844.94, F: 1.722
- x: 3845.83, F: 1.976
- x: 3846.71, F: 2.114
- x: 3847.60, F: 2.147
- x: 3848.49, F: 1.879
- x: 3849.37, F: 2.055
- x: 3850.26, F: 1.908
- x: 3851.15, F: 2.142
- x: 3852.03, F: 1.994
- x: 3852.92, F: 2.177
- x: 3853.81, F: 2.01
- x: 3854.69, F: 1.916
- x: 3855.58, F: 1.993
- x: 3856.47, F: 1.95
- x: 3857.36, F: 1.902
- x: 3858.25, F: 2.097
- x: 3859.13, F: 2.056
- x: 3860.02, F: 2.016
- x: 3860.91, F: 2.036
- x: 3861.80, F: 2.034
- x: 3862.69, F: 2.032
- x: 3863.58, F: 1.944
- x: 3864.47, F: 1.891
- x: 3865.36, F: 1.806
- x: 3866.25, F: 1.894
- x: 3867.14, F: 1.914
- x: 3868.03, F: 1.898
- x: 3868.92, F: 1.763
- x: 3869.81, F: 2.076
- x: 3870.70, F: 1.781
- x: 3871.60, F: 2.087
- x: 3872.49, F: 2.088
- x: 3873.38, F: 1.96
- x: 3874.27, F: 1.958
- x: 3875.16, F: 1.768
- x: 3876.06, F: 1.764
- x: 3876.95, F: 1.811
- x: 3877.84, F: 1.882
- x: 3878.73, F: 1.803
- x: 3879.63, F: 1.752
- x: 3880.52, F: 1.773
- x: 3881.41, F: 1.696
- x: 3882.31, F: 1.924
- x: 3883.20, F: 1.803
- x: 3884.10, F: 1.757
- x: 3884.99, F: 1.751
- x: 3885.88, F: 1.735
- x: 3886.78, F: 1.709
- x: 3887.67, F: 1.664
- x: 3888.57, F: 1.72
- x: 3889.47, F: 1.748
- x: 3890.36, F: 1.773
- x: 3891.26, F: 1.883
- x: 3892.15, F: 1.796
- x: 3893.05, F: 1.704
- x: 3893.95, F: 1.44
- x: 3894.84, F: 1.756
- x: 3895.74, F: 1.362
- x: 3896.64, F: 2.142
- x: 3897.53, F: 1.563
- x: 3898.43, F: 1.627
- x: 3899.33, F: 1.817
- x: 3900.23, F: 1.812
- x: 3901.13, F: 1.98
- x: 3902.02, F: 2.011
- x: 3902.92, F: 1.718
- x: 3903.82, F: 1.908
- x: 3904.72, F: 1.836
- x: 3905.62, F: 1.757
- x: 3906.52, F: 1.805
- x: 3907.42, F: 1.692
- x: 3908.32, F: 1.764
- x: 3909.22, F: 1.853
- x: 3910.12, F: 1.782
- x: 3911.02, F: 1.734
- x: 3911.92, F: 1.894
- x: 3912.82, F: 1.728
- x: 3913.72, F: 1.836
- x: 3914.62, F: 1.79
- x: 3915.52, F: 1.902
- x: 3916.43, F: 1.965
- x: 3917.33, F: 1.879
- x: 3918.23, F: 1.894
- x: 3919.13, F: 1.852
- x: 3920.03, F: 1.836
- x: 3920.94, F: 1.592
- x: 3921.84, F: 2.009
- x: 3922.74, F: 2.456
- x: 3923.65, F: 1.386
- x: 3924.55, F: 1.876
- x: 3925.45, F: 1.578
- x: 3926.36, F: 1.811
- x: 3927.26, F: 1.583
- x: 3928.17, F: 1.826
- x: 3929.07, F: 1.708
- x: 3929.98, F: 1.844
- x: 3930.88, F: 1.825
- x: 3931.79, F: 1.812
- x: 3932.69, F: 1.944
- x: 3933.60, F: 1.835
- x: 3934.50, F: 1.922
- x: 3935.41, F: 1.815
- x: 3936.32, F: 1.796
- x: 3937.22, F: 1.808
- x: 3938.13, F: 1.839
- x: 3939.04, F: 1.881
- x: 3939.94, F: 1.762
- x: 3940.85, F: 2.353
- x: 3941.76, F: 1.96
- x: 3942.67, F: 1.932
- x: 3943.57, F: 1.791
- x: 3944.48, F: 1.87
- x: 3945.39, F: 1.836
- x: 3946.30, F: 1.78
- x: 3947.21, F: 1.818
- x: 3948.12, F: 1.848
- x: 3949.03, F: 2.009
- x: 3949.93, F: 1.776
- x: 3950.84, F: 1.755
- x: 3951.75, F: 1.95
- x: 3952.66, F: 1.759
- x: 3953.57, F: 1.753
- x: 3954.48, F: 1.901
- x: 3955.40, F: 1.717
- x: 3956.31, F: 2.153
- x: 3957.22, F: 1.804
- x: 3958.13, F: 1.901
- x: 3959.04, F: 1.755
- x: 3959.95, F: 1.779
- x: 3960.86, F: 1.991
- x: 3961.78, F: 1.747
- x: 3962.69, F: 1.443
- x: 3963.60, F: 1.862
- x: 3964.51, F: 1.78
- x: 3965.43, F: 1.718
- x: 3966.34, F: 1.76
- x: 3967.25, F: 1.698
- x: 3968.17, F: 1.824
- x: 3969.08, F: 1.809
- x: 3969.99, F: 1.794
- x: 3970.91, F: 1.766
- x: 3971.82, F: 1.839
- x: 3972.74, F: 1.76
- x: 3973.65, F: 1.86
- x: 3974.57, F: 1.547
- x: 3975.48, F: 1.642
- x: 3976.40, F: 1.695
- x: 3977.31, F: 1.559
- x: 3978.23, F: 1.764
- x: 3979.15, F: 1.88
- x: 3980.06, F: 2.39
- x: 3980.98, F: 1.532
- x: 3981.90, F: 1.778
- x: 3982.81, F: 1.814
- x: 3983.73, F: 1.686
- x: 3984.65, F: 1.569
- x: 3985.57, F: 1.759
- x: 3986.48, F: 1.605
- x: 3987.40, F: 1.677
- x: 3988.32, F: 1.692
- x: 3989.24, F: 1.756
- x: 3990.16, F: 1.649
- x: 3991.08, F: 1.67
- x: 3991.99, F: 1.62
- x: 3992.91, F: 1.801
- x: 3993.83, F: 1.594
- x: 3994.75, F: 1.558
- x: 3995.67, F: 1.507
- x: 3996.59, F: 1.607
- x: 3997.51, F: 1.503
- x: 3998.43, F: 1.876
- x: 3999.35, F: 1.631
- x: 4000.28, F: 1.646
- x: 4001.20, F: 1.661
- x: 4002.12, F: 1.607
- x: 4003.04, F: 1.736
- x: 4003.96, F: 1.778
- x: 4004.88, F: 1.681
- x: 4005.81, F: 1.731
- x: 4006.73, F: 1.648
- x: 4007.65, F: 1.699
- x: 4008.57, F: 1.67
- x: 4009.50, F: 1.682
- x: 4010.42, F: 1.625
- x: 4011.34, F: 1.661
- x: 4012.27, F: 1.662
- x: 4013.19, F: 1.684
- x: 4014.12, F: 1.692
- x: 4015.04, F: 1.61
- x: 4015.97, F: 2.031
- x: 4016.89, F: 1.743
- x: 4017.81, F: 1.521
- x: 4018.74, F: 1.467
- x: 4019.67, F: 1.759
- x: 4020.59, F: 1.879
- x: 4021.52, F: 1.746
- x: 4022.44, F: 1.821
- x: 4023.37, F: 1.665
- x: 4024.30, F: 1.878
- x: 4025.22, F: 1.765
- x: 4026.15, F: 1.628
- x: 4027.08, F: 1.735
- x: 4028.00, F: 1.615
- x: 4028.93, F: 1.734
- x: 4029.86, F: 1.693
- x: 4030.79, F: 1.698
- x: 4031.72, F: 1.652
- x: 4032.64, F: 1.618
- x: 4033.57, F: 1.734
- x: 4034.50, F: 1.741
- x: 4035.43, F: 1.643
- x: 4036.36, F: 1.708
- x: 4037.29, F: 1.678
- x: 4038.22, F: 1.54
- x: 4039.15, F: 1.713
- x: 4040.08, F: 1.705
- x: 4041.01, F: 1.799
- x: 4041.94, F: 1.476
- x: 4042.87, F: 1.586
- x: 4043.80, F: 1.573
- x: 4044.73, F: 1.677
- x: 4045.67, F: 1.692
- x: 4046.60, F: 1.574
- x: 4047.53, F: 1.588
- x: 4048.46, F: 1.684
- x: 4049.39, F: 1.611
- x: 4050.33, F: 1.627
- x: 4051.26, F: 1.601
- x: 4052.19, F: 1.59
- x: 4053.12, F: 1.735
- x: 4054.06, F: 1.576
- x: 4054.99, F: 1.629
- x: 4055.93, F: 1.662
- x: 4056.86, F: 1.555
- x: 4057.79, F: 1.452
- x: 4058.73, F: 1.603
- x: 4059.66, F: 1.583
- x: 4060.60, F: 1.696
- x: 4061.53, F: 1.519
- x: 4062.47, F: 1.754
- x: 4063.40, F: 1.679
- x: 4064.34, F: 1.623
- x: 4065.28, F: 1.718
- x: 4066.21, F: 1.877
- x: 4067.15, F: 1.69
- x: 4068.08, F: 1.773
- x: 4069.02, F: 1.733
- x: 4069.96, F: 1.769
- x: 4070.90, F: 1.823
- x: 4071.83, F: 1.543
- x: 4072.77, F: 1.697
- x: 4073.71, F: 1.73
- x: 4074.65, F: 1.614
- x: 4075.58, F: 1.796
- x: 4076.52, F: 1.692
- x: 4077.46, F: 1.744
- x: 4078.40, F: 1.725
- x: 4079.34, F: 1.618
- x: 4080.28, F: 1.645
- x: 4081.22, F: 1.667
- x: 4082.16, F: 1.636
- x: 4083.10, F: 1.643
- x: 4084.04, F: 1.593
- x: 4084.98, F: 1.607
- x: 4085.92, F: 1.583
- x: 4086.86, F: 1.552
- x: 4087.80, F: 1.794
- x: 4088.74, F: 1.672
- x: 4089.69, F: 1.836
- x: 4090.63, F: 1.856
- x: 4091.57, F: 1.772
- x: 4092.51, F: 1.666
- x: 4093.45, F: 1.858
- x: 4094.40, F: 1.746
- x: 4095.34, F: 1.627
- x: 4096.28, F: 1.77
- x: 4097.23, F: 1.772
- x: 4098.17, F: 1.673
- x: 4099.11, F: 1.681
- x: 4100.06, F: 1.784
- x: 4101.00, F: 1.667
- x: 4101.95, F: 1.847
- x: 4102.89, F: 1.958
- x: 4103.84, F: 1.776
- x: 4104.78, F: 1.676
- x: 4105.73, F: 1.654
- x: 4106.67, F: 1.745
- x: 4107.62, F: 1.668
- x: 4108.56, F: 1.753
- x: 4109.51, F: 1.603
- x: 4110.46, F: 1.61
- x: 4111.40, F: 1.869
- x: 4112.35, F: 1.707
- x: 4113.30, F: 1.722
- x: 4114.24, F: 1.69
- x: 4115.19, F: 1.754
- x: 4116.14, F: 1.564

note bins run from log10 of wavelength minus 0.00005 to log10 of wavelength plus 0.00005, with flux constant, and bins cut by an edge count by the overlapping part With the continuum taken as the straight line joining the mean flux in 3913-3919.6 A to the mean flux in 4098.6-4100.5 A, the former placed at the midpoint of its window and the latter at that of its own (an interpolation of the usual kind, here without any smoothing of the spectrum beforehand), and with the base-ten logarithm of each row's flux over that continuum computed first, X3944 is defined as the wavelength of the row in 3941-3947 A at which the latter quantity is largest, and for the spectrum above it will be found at 3941.76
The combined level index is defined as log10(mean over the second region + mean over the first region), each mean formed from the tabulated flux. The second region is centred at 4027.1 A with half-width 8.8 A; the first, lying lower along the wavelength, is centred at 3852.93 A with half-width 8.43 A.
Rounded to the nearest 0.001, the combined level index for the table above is 0.570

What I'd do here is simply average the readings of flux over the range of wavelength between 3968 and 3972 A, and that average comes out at 1.81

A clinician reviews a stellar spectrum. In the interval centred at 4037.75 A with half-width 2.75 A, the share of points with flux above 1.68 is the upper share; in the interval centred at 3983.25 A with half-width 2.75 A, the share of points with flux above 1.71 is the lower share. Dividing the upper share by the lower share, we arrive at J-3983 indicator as 1.00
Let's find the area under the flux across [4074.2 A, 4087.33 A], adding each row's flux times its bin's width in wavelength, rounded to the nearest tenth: 21.7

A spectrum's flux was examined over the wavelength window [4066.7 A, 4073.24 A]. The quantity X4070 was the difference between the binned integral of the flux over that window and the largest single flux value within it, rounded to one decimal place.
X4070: 9.4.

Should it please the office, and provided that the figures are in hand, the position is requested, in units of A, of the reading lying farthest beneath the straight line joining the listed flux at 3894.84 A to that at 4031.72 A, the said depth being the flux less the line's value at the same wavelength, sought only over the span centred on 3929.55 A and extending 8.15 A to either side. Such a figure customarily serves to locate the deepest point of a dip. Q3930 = 3923.65 A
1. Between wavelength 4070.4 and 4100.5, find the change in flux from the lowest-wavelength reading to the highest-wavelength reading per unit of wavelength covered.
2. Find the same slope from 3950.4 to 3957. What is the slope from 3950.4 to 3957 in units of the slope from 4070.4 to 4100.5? -54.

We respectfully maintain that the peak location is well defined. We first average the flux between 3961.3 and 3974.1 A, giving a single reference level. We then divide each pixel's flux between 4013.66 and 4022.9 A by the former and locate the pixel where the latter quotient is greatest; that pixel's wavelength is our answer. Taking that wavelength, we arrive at 4015.97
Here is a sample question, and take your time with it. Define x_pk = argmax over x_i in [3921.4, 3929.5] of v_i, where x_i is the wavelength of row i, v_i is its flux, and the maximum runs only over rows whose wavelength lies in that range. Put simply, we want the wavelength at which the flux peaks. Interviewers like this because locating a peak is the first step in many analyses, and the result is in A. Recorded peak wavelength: 3922.74 A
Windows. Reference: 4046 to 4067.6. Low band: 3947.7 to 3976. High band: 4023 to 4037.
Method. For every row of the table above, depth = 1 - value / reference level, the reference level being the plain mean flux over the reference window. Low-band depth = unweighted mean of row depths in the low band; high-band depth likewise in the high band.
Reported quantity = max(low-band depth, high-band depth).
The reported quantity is -0.039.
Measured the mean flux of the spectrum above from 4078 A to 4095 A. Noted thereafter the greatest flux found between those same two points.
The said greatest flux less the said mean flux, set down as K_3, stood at 0.17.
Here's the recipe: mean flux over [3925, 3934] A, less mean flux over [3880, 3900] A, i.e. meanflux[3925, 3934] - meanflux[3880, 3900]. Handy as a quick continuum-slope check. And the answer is 0.04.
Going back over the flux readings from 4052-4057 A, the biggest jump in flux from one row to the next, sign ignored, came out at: 0.16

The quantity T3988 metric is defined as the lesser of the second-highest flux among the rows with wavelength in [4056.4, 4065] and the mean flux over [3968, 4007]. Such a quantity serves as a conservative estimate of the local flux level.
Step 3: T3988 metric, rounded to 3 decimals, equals 1.696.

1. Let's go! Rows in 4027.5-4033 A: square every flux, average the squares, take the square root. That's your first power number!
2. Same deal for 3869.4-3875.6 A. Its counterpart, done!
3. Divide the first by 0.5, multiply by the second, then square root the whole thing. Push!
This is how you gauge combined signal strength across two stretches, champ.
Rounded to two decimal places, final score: 2.56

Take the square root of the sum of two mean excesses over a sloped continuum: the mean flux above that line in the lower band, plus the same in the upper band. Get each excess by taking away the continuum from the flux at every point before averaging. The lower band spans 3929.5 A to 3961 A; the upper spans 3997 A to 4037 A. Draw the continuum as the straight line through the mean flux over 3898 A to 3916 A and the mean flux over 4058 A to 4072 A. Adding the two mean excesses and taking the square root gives 0.223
